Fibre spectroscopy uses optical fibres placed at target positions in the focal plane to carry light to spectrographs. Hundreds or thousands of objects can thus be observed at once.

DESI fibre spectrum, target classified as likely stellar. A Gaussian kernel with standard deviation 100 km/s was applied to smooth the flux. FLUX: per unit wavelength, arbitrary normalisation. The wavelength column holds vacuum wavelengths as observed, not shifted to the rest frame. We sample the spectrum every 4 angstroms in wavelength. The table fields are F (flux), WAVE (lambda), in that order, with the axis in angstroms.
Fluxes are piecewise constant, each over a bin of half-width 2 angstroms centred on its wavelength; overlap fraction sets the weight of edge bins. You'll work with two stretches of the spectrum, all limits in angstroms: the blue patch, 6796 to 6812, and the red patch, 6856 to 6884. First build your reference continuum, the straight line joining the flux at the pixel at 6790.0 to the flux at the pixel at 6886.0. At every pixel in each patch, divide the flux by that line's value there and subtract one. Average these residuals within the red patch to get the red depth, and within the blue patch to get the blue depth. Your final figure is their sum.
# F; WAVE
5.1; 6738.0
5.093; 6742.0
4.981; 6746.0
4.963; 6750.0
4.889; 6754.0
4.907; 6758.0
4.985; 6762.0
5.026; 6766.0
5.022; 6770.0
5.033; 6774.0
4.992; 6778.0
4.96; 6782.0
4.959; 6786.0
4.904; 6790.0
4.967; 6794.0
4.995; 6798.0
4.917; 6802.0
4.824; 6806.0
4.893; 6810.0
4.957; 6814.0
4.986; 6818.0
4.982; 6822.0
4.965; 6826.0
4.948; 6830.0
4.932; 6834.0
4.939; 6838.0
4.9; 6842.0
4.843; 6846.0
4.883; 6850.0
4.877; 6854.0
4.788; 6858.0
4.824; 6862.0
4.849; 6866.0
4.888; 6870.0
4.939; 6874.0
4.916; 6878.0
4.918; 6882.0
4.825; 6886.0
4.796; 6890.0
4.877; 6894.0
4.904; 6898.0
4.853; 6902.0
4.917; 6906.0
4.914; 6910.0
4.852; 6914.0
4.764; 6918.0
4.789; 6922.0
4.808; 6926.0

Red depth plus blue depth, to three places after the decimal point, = 0.011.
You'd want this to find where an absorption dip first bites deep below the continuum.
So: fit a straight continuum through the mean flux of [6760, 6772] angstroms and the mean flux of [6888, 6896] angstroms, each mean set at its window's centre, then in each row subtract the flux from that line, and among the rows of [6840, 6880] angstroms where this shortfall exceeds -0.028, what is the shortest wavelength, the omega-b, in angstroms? 6842.0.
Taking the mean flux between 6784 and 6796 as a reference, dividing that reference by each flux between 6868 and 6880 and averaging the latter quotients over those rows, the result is 1.006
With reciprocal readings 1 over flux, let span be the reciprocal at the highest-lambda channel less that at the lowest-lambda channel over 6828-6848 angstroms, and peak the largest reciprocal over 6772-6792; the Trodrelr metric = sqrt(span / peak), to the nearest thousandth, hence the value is 0.147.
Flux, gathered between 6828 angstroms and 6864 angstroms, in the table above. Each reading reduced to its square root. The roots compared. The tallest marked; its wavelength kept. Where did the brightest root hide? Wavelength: 6830.0 angstroms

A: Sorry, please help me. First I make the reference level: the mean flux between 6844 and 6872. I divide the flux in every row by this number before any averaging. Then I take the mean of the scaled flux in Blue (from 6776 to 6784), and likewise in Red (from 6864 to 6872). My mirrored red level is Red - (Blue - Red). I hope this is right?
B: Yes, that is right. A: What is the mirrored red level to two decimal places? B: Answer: 0.98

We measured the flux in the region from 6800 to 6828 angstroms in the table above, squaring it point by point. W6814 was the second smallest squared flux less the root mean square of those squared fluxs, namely -0.39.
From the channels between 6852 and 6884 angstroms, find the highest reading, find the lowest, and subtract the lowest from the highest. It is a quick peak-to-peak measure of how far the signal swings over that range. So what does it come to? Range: 0.151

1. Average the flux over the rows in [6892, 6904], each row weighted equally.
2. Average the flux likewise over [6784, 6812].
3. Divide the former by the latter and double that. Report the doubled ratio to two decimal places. 1.98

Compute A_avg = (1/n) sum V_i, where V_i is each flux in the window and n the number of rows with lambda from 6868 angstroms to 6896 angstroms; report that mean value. 4.88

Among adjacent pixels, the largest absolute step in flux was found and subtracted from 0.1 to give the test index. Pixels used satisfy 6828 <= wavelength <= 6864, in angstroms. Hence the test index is 0.011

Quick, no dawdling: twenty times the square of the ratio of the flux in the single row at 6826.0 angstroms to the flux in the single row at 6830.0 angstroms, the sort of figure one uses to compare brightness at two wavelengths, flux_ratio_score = 20.1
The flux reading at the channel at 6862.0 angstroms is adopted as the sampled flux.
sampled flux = 4.824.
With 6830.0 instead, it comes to 4.948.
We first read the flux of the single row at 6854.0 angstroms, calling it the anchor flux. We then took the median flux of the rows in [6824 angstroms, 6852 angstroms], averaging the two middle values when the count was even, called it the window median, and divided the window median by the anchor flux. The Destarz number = 1.01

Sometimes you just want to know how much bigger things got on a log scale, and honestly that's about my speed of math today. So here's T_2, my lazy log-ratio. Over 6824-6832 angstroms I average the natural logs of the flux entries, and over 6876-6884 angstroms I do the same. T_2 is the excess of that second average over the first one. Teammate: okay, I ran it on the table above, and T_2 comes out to -0.01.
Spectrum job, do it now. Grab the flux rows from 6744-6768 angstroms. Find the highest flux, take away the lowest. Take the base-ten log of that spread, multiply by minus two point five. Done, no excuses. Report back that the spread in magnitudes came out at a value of 2.16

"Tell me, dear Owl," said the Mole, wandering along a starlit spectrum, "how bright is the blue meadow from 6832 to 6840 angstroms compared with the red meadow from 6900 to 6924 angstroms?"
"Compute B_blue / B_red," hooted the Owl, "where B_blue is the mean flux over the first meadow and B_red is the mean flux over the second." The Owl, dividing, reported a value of 1.018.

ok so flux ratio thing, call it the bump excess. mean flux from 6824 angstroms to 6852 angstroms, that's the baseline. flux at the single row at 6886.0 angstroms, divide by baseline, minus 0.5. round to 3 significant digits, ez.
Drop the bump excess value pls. 0.482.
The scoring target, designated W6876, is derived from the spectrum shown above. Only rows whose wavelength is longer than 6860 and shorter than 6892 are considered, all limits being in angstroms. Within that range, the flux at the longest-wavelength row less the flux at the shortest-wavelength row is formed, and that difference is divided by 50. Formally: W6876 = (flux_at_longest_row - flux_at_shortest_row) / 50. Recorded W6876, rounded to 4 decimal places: -0.0006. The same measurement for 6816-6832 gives -0.0008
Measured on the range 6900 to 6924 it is -0.0013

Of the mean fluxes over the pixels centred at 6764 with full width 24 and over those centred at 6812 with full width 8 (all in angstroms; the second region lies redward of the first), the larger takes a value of 4.98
